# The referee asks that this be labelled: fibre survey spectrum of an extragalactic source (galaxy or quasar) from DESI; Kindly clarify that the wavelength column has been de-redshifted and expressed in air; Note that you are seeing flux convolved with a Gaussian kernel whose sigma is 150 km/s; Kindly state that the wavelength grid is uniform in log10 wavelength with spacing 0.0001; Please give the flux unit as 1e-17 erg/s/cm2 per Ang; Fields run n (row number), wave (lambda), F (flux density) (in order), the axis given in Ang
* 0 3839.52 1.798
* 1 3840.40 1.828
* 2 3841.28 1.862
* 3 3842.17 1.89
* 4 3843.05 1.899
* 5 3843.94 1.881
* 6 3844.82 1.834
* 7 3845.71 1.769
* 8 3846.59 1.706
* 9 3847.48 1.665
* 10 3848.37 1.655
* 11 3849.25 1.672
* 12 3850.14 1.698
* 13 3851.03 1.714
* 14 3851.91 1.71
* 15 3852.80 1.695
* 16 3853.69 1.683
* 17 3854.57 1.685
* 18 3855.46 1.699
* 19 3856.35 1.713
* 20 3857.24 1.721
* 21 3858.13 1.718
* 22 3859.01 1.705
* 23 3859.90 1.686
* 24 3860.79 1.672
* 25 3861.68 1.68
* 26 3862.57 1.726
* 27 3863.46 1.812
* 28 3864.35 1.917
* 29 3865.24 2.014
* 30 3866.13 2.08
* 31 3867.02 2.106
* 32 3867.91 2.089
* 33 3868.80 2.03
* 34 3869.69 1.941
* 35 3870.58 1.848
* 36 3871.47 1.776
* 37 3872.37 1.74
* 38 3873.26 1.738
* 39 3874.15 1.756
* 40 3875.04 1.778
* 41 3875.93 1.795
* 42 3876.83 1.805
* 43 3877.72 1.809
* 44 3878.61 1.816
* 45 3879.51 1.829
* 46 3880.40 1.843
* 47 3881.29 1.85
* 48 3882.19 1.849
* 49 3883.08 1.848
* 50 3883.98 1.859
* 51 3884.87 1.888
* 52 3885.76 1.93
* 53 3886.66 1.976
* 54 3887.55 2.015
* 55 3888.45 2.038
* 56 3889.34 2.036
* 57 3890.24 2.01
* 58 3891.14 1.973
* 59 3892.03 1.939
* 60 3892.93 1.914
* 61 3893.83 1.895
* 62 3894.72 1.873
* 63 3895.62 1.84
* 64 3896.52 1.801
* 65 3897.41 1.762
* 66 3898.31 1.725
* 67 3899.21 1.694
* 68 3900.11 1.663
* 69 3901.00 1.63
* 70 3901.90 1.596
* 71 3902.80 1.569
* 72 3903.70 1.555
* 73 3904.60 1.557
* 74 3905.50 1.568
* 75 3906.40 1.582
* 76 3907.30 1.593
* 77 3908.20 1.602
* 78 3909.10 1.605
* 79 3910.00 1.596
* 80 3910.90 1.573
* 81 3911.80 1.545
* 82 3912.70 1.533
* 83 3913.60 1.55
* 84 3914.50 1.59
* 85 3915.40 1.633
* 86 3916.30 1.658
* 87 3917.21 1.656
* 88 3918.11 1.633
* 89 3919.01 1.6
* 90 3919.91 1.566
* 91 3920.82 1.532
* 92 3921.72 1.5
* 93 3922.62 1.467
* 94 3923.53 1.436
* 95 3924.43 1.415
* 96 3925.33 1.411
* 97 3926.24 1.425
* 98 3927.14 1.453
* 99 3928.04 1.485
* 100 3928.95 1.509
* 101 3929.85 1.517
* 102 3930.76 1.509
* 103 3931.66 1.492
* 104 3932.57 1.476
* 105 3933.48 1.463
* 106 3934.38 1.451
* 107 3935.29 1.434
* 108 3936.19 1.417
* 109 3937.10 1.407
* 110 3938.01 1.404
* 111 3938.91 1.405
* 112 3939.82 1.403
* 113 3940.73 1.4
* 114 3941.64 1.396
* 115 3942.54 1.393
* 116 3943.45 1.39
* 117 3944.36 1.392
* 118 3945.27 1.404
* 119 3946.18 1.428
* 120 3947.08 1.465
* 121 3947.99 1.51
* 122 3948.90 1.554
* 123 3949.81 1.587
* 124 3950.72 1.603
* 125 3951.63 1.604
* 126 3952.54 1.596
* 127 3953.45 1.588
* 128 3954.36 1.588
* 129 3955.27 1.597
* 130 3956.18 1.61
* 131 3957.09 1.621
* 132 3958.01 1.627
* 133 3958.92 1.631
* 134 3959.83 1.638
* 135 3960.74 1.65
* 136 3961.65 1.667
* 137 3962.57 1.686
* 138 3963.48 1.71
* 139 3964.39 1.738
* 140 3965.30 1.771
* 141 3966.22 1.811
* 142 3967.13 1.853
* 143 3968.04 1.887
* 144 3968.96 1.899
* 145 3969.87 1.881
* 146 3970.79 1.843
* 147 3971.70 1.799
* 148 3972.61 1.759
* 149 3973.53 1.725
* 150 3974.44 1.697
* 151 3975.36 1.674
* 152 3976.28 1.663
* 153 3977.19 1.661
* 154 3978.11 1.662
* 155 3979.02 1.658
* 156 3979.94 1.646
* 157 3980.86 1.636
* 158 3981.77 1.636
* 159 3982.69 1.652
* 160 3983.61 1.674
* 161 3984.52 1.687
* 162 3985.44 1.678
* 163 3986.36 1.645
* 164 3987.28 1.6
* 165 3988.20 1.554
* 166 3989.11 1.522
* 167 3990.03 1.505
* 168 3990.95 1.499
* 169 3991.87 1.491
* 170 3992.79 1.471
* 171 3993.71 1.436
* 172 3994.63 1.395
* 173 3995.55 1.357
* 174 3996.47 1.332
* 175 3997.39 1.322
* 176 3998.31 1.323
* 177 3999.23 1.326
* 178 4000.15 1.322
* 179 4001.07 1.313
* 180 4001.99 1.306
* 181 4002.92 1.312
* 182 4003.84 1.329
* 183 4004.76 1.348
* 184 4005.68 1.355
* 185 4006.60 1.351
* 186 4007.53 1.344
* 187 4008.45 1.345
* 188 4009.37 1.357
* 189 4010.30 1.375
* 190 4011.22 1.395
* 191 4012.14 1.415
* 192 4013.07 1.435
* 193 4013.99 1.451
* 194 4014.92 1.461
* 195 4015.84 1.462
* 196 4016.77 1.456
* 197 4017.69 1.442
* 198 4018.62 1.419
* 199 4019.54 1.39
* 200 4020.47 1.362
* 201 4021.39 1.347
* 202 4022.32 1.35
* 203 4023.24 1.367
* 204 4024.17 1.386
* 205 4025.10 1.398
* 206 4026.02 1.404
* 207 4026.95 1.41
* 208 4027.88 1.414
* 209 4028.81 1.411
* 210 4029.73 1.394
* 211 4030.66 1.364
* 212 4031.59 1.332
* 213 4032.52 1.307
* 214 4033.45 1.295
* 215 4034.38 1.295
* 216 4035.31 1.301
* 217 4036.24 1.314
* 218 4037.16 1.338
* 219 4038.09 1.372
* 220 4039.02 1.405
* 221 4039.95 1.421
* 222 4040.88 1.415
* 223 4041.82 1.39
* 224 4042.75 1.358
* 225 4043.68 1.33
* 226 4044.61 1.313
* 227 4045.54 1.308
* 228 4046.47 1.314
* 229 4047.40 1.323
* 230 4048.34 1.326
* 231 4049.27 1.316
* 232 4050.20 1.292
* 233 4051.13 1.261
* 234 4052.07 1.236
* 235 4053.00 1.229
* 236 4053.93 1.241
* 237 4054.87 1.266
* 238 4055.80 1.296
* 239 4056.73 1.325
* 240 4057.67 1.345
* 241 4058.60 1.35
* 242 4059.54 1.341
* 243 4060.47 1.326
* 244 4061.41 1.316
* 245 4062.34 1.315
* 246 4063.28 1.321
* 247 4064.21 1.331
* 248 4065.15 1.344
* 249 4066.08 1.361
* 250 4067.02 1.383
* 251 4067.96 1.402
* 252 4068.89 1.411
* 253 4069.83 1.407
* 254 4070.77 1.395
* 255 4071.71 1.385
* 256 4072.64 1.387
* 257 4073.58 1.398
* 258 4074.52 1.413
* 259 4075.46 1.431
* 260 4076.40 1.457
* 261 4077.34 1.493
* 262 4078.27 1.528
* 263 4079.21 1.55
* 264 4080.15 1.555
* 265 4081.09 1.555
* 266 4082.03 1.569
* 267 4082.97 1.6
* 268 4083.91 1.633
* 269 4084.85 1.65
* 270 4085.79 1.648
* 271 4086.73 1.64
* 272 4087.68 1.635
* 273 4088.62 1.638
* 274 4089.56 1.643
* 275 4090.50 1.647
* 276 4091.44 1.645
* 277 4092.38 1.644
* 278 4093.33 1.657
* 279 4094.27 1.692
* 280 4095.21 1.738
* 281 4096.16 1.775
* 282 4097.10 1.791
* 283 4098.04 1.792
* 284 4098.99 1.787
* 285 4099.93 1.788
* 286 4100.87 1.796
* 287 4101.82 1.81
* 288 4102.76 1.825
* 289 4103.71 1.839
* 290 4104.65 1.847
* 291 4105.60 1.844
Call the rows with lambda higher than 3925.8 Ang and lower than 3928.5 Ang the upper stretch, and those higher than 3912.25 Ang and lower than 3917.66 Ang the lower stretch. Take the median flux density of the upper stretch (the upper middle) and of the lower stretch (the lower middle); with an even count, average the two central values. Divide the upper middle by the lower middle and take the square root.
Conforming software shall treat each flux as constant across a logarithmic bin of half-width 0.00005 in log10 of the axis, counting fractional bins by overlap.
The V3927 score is 0.95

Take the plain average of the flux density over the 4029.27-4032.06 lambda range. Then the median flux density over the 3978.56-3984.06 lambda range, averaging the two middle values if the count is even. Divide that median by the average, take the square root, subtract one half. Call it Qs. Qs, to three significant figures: 0.600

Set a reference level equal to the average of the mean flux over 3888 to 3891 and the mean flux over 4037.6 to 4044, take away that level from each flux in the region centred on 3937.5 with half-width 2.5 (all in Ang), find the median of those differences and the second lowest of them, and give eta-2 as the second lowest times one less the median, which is -0.39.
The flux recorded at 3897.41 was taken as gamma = 1.762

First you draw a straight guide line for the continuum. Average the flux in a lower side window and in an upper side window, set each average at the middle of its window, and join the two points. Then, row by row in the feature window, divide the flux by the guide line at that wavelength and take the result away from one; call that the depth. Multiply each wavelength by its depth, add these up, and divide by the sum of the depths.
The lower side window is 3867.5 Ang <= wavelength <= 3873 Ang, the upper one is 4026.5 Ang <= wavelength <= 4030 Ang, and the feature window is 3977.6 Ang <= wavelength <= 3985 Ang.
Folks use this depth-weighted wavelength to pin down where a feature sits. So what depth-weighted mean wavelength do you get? 3981.6 Ang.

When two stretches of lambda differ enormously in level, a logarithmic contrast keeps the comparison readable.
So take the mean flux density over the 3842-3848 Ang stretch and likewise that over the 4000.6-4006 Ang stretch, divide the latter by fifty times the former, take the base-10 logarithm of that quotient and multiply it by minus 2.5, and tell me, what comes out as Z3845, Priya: 4.58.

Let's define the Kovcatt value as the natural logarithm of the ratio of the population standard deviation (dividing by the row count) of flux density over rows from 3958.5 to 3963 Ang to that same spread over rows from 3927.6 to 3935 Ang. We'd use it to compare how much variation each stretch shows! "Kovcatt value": -0.1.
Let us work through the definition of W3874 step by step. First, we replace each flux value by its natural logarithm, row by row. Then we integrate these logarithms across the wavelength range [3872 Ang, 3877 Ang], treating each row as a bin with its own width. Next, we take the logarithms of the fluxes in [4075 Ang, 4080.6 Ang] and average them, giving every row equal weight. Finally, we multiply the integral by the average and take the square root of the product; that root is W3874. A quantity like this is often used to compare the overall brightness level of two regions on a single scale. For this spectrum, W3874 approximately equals 1.1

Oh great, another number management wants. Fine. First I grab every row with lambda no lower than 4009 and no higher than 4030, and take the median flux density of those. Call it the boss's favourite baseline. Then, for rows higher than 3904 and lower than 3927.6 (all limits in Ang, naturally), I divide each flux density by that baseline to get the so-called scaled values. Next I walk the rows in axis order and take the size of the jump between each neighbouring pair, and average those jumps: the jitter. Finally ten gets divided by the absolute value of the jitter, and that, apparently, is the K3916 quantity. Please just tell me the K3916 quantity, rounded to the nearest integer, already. 657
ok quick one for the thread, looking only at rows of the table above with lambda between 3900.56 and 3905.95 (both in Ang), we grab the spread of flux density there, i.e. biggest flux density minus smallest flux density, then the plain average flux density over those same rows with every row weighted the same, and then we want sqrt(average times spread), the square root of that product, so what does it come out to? 0.34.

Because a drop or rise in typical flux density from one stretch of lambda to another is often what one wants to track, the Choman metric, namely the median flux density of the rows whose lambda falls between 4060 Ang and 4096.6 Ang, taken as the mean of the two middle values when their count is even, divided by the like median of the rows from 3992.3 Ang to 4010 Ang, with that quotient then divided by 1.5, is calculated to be 0.76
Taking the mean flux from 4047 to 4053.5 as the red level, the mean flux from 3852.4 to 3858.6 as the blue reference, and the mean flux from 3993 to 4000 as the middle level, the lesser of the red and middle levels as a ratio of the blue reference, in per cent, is 75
